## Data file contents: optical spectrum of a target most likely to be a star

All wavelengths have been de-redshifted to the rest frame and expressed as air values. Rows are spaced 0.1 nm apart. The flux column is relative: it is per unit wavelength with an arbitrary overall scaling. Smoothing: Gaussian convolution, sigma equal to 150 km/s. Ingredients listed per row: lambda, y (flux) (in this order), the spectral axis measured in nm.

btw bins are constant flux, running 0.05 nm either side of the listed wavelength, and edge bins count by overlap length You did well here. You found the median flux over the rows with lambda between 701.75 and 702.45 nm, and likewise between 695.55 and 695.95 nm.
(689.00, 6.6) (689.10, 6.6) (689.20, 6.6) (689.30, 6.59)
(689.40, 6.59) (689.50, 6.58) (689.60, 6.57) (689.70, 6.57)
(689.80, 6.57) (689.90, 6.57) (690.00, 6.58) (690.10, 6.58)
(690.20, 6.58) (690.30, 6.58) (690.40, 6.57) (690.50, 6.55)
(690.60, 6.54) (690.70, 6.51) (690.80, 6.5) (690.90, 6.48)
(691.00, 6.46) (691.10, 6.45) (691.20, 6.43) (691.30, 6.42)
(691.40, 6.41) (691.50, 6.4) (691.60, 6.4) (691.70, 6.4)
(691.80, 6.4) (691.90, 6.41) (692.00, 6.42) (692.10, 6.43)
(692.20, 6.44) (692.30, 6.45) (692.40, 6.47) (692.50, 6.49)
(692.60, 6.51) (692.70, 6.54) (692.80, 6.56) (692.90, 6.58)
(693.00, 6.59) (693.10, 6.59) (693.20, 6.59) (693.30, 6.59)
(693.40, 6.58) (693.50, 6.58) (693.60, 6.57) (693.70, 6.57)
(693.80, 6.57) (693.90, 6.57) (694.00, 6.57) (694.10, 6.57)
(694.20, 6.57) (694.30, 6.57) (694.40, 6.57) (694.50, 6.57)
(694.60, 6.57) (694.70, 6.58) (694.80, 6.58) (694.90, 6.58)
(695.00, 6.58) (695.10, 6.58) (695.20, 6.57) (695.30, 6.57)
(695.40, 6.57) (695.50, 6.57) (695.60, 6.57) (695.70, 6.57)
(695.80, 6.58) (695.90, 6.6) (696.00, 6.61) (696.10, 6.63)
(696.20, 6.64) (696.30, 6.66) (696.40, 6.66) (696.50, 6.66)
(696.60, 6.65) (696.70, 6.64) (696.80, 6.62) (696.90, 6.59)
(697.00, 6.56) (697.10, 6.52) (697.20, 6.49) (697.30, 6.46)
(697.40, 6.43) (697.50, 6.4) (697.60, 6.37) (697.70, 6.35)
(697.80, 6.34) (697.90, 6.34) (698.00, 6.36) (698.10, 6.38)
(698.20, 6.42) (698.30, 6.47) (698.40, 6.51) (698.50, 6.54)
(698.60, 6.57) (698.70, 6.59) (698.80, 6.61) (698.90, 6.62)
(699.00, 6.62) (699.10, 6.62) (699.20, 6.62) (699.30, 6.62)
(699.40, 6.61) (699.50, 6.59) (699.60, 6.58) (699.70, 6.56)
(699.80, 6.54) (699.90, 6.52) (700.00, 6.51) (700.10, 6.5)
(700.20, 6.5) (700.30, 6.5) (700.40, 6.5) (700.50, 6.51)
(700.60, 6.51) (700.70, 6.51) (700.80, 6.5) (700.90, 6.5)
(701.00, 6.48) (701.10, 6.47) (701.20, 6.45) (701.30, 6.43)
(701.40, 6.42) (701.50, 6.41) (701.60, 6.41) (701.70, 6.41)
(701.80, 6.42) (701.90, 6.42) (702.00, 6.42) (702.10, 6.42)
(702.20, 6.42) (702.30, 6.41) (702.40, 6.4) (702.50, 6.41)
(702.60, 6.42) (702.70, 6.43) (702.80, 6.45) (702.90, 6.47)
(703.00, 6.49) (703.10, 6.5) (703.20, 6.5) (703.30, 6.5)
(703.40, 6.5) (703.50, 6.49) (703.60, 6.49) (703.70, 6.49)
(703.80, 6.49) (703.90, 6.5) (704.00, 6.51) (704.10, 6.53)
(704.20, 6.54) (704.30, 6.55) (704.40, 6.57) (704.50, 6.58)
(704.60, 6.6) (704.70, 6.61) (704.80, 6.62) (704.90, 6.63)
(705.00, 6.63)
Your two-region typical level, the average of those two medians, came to 6.50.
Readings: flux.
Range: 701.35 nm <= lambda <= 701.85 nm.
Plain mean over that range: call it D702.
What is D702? 6.41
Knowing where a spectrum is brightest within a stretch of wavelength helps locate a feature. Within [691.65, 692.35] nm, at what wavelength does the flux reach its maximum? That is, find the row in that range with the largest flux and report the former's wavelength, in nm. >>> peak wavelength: 692.30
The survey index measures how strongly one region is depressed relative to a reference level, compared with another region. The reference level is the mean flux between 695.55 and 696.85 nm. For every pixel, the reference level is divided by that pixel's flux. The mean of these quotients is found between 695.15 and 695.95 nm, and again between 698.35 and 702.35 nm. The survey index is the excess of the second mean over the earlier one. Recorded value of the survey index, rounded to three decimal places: 0.010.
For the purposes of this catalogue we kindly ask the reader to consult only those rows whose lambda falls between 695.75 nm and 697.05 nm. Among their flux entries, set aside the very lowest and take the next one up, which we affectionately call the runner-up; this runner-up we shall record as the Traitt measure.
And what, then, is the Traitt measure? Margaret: 6.58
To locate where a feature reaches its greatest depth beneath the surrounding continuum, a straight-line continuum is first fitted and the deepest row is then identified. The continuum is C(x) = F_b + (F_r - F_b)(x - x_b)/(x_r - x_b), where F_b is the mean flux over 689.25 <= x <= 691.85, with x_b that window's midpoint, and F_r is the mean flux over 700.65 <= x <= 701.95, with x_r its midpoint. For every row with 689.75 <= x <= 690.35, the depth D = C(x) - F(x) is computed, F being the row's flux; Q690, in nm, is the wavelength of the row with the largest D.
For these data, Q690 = 689.80 nm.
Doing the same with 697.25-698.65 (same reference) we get 697.80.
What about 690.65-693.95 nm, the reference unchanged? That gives 691.50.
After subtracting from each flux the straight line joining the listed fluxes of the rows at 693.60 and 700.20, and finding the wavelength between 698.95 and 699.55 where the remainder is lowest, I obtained 699.50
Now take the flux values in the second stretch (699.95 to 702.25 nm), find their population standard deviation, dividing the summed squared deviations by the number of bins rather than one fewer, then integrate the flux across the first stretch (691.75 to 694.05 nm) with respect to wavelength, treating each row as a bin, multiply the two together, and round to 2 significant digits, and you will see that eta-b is 0.61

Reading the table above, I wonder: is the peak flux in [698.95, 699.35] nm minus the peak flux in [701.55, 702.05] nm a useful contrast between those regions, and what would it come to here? 0.20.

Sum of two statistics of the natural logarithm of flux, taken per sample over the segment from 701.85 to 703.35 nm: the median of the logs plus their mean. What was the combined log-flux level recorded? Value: 3.723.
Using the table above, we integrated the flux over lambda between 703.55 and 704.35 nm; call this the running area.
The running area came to 5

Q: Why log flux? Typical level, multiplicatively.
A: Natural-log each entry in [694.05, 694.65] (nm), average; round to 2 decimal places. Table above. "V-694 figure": 1.88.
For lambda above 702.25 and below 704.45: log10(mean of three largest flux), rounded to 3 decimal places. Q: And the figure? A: 0.816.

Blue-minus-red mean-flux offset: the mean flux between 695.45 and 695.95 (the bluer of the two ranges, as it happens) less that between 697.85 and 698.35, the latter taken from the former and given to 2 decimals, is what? 0.18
